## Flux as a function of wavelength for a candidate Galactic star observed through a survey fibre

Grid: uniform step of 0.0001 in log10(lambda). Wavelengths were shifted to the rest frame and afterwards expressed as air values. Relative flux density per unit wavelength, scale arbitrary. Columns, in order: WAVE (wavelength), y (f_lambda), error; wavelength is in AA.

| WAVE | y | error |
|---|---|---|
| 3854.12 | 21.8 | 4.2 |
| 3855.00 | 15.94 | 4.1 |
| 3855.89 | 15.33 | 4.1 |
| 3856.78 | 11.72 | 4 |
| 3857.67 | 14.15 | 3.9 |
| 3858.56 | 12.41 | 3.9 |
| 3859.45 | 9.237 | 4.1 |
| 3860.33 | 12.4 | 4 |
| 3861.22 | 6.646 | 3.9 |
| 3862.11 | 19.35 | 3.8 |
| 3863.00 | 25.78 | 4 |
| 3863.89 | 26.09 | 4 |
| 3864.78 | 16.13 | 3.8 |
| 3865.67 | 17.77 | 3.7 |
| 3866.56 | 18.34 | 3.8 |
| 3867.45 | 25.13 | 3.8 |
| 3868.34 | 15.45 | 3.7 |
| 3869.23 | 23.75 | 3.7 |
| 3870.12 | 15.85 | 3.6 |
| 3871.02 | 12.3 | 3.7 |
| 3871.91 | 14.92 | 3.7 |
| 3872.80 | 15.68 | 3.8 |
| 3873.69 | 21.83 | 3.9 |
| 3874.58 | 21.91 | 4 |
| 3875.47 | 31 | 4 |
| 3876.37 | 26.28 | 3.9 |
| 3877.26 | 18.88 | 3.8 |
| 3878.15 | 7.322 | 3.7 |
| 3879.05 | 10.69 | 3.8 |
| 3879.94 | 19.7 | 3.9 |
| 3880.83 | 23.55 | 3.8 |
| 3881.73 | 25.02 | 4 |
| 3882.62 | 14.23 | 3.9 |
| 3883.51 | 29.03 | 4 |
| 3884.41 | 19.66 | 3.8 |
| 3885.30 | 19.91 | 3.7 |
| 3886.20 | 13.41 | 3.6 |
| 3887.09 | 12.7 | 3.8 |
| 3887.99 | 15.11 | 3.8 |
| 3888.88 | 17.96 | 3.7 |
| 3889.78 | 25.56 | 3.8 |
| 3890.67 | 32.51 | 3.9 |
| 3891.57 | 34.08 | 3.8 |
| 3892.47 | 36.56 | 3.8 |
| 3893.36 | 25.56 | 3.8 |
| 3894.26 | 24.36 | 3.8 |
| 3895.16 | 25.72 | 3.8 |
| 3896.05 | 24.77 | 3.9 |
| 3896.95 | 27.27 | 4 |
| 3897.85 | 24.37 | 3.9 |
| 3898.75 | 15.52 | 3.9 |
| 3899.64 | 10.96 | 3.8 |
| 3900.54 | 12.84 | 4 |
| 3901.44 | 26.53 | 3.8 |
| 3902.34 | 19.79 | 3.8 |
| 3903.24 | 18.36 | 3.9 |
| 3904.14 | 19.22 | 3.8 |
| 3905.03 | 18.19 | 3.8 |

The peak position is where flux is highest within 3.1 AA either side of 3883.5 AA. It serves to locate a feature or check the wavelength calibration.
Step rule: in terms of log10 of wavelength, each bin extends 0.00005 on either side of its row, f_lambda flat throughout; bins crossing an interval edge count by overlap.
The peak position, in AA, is 3883.51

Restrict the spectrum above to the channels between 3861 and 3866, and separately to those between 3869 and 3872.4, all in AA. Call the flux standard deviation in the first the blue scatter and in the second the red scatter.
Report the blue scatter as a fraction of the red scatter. 1.5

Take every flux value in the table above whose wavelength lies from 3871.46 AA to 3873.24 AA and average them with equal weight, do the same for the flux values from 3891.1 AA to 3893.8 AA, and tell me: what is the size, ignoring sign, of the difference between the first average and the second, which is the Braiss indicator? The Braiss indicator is 16.8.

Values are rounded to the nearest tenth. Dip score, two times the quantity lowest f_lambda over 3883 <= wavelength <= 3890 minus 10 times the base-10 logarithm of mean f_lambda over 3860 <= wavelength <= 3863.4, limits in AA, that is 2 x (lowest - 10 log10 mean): 1.3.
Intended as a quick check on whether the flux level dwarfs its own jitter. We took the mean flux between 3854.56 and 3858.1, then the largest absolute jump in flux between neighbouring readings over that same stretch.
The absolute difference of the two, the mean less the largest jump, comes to 10.7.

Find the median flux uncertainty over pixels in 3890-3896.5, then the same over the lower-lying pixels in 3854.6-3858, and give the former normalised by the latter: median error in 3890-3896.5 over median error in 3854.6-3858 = 0.938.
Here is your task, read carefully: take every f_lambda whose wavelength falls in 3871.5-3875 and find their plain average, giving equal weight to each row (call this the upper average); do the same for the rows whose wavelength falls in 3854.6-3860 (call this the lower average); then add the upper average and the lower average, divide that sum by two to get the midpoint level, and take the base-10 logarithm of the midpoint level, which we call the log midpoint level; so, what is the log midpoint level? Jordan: 1.200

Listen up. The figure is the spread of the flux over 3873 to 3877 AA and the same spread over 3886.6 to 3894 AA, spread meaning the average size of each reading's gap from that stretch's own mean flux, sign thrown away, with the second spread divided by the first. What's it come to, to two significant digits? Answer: 2.2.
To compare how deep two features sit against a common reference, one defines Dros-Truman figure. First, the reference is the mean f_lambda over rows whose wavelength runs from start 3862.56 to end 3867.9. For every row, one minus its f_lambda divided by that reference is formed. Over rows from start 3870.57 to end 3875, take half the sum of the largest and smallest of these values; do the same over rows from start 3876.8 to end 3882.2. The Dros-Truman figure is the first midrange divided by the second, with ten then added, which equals 11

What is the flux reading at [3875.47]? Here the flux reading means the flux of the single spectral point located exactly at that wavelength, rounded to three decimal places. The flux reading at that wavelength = 31.000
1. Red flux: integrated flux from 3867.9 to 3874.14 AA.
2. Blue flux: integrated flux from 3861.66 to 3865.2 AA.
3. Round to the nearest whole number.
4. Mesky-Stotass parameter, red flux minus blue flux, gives 29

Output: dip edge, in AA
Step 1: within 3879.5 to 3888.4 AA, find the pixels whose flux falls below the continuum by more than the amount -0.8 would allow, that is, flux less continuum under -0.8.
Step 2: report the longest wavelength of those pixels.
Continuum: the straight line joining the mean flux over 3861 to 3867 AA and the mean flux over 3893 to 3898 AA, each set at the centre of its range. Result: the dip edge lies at 3887.99 AA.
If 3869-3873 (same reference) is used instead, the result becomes 3872.80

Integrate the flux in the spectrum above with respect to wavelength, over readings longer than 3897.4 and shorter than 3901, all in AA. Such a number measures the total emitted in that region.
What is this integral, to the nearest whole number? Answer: 57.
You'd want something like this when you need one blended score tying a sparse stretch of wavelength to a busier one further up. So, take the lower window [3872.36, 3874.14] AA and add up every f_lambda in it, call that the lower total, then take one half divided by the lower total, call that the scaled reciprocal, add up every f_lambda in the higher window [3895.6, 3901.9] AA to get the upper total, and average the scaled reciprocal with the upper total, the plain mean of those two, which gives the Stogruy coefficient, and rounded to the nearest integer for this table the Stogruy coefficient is 71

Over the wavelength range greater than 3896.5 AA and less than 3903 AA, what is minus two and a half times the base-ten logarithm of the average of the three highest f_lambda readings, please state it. -3.54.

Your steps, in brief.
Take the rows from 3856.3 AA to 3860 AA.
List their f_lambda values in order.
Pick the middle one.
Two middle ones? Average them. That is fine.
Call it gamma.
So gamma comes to 12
